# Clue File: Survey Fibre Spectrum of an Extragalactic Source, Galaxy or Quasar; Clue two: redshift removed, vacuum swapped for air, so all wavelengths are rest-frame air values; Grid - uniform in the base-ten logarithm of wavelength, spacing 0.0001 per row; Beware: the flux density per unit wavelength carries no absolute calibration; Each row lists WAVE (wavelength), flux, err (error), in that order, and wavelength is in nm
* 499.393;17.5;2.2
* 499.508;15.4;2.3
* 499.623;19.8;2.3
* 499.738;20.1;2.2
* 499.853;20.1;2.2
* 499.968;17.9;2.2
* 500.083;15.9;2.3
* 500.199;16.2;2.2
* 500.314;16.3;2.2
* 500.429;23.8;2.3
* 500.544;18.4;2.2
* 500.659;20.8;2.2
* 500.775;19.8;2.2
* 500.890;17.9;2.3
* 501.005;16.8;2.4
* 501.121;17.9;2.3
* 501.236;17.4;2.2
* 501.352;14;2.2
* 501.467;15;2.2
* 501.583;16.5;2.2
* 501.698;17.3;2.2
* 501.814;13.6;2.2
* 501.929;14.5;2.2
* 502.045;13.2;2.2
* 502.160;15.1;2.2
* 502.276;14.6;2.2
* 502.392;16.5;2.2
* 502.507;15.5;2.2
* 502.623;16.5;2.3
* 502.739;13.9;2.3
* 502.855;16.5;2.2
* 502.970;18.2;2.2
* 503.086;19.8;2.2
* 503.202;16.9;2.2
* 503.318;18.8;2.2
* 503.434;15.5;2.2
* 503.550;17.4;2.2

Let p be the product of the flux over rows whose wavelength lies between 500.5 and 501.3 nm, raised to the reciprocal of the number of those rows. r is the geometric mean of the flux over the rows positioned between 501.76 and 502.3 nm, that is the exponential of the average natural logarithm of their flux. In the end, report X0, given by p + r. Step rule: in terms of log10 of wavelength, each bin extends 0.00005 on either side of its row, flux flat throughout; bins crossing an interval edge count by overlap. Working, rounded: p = 18.4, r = 14.2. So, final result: 32.6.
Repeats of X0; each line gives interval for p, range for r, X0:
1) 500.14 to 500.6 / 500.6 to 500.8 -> 38.7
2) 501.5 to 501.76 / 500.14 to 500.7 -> 35.8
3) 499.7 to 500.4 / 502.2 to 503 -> 33.6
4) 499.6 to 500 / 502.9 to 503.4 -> 37.8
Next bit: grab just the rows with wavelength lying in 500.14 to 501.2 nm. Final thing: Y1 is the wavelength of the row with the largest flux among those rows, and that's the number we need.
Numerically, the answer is 500.429 nm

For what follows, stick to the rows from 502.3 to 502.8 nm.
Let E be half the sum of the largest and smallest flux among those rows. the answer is 15.2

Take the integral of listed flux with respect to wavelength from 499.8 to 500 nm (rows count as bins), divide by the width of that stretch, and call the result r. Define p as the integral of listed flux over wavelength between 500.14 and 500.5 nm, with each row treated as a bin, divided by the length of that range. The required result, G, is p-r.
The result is -0.4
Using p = 18.7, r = 19.1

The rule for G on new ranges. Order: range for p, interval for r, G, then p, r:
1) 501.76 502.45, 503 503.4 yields -3.7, 14.6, 18.3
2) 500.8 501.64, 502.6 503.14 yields -0.4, 16.6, 17.0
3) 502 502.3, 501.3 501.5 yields -0.2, 14.3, 14.5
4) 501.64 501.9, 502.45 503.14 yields -1.3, 15.4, 16.7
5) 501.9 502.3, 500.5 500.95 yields -4.9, 14.3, 19.2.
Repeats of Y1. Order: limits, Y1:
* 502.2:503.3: 503.086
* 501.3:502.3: 501.698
